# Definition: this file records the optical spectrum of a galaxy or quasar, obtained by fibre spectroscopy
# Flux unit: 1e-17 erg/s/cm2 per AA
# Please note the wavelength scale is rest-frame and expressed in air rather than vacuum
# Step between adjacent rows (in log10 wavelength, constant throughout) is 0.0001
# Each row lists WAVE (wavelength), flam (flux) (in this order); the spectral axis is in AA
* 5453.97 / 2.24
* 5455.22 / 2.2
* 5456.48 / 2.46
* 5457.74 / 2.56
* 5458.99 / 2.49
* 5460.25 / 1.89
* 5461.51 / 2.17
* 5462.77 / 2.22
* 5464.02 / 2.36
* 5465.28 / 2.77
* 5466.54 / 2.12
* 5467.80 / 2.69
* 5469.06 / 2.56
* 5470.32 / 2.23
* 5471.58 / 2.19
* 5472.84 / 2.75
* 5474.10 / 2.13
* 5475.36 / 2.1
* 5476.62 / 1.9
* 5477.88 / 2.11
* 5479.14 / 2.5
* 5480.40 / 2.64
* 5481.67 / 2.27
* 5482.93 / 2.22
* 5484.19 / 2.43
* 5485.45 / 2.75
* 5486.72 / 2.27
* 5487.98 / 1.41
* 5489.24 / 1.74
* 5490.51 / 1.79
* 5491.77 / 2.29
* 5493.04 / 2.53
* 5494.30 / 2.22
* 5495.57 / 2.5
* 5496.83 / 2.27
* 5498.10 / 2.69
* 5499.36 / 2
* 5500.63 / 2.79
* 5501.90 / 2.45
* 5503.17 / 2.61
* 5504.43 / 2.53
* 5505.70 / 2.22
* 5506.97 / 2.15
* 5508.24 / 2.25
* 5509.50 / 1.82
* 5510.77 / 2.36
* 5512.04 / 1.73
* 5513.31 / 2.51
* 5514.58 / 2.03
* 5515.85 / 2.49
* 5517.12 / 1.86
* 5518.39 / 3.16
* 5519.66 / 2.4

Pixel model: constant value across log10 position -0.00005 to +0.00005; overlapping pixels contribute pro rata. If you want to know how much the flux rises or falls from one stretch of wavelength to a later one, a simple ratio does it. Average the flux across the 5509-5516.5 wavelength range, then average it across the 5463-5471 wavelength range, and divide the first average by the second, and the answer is 0.88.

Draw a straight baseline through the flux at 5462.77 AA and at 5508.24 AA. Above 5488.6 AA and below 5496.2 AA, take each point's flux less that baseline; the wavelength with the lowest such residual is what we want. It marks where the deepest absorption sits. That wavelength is 5489.24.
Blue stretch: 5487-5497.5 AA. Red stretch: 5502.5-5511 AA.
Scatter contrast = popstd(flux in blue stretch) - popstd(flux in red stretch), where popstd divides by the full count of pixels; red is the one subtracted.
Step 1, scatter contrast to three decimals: 0.133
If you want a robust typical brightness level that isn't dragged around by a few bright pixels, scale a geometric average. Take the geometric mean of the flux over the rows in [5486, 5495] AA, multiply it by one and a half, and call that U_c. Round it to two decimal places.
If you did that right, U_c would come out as 3.00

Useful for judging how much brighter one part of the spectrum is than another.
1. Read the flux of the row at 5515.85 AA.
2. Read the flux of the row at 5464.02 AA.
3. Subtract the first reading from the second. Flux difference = -0.13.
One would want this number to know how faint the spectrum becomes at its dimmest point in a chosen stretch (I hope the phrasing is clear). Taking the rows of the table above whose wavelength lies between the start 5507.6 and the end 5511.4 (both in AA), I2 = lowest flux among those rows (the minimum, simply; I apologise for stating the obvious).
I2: 1.82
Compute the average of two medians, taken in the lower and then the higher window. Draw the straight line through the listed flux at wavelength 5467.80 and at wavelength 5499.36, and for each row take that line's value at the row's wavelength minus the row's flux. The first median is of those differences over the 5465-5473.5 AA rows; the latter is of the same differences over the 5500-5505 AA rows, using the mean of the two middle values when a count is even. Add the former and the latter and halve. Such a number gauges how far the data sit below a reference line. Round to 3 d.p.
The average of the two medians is -0.282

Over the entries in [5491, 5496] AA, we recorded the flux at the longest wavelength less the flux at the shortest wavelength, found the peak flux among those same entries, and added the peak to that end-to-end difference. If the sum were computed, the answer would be 2.74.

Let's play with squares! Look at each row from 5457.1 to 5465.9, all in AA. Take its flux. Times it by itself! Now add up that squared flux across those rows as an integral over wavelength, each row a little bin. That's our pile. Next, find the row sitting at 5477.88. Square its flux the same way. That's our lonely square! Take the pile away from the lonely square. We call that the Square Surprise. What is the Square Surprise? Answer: -45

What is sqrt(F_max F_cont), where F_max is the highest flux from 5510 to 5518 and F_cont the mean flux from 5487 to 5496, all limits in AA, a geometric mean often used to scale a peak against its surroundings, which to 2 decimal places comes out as 2.28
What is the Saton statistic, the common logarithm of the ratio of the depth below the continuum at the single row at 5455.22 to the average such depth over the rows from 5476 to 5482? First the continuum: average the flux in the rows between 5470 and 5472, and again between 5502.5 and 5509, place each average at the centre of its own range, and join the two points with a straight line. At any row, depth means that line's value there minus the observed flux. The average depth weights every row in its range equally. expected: 0.1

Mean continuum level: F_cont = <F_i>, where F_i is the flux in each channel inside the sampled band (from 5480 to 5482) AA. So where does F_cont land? 2.5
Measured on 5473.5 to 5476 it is 2.1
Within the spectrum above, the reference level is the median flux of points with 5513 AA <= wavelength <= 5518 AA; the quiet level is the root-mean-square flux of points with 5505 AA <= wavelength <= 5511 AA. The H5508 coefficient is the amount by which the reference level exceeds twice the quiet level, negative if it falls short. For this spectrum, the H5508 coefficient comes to -2.08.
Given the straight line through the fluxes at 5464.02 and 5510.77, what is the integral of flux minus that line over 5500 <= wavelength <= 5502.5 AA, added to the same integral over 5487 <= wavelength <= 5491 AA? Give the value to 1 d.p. -2.0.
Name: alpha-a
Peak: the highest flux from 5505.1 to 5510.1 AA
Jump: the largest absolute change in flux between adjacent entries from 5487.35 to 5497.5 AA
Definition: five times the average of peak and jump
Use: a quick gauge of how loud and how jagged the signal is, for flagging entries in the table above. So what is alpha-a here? 6.9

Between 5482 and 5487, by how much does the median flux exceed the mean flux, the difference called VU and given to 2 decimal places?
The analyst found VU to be -0.07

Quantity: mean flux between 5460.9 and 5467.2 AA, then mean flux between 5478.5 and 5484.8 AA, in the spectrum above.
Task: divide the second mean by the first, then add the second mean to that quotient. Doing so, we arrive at 3.45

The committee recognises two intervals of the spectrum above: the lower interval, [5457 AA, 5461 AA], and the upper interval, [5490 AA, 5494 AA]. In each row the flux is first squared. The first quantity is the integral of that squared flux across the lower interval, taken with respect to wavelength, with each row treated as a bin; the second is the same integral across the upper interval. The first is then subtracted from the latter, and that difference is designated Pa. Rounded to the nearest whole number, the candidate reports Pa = -2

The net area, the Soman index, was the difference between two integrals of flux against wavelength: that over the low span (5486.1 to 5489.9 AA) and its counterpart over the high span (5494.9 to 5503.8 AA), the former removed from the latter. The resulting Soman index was 15.1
